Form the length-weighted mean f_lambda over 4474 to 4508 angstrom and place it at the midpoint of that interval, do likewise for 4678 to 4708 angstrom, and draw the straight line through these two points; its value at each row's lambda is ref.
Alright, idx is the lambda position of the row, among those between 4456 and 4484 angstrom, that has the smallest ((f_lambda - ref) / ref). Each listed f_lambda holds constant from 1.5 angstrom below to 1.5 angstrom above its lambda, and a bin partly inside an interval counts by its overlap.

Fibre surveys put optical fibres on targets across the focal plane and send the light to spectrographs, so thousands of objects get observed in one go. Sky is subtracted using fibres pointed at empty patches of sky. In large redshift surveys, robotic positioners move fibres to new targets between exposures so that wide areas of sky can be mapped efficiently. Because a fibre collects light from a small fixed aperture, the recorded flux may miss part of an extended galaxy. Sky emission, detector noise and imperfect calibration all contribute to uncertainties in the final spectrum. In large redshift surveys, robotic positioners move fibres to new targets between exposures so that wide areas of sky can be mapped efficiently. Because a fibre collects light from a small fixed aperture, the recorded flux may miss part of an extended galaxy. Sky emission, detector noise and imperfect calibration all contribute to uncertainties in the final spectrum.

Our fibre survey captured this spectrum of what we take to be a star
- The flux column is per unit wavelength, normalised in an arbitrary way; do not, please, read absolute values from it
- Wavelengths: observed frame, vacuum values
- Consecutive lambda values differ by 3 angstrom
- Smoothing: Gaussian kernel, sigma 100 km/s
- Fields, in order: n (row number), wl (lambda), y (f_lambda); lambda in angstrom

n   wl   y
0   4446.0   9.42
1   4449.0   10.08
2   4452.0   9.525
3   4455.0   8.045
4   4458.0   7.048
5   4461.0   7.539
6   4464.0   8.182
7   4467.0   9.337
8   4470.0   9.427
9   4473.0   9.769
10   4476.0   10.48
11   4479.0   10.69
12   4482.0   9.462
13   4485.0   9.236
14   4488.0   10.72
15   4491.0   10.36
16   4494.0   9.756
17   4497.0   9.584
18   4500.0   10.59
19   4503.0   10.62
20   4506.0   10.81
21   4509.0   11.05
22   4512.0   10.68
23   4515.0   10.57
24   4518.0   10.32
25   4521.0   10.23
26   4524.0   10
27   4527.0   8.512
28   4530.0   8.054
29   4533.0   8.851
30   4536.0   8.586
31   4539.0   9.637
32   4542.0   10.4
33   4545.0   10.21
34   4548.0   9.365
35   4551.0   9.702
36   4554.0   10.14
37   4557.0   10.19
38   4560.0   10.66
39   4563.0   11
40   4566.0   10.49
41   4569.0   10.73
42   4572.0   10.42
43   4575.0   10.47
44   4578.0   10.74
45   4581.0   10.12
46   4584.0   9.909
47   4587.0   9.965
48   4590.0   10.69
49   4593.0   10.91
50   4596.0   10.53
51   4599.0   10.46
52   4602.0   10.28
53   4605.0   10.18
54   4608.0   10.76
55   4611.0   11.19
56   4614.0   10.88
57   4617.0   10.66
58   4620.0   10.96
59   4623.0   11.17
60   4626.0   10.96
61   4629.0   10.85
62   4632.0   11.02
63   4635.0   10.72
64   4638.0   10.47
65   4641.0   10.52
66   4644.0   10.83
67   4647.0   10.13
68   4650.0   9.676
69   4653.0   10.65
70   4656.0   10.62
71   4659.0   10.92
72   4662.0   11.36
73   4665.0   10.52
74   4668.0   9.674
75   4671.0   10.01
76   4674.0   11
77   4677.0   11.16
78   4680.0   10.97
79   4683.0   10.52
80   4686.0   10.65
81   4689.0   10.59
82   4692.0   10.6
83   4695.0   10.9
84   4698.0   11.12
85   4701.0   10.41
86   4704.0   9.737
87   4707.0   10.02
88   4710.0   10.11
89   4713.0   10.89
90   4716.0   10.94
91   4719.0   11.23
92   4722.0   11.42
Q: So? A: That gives 4458.0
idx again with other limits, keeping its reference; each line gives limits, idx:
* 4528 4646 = 4530.0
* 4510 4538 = 4530.0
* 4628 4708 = 4668.0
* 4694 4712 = 4704.0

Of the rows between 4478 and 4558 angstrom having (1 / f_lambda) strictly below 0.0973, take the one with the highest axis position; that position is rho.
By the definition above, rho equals 4542.0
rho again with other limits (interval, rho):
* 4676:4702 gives 4701.0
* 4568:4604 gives 4602.0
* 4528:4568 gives 4566.0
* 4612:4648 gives 4644.0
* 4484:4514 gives 4512.0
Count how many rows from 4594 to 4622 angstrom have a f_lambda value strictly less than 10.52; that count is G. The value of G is 3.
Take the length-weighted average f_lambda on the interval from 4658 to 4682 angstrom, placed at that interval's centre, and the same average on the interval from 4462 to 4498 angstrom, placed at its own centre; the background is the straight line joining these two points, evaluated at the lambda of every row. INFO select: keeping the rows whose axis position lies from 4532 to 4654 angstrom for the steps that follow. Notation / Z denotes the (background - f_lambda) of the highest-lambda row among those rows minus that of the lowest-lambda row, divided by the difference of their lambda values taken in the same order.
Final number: -0.01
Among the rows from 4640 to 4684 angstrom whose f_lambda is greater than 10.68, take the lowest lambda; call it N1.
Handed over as 4644.0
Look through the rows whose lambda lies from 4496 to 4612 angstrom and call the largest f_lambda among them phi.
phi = 11.19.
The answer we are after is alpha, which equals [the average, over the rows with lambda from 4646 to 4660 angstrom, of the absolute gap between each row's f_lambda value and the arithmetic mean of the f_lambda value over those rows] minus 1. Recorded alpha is -0.60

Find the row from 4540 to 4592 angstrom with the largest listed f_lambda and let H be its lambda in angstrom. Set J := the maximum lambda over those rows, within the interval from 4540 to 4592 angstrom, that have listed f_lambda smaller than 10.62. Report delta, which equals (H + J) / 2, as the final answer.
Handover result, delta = 4575.0 angstrom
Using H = 4563.0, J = 4587.0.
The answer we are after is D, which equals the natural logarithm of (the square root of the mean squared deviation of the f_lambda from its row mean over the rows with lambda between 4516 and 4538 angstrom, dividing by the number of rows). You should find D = -0.1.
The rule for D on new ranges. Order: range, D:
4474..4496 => -0.6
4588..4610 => -1.4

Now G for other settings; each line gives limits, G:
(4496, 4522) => 3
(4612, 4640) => 1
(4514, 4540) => 8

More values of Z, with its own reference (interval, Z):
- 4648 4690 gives -0.02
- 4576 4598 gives 0.02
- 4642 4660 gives 0.00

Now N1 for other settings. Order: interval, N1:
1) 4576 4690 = 4578.0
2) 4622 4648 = 4623.0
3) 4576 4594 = 4578.0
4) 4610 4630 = 4611.0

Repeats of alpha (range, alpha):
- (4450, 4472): -0.15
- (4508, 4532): -0.18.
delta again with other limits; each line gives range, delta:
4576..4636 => 4608.0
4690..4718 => 4704.0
